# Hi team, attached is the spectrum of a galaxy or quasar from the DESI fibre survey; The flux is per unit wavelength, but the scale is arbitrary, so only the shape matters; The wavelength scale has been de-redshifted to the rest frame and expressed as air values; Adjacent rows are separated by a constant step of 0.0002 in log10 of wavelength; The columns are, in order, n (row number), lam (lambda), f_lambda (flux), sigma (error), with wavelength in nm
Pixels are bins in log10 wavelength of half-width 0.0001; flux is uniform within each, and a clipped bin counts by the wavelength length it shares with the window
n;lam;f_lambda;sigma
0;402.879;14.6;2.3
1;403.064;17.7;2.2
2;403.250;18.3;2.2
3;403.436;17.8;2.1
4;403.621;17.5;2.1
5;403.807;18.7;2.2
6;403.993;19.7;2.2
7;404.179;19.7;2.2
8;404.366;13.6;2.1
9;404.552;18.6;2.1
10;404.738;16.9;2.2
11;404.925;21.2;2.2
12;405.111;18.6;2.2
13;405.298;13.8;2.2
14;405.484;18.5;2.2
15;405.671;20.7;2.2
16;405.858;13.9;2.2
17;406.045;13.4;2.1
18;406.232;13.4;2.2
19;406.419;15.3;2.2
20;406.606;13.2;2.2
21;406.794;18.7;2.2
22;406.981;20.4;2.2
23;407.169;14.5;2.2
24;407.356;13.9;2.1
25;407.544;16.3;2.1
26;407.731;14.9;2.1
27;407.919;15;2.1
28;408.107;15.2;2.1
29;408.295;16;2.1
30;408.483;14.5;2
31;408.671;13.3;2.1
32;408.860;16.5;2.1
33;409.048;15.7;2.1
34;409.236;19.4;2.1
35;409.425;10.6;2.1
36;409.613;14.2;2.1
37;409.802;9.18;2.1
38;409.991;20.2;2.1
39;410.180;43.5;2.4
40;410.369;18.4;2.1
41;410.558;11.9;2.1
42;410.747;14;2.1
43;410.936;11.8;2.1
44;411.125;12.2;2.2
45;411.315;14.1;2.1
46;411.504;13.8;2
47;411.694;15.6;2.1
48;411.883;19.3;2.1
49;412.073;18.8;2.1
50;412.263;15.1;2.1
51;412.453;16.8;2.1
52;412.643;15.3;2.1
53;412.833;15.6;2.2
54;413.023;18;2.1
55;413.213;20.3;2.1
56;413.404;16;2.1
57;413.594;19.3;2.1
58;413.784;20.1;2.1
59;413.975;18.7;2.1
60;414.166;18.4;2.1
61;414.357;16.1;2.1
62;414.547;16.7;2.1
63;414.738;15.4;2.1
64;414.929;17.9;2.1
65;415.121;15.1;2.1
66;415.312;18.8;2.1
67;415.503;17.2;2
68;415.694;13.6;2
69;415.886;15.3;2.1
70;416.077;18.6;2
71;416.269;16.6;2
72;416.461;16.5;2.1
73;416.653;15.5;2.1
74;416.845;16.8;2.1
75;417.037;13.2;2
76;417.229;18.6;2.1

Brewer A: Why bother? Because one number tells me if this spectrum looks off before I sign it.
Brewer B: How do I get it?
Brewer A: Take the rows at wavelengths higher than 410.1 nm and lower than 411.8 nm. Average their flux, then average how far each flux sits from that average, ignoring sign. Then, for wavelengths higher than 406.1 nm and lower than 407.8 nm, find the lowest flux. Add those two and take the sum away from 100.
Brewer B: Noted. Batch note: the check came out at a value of 80.7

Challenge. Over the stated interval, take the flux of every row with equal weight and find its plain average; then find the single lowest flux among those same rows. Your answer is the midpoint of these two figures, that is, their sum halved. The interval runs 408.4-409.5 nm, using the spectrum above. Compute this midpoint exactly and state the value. 12.8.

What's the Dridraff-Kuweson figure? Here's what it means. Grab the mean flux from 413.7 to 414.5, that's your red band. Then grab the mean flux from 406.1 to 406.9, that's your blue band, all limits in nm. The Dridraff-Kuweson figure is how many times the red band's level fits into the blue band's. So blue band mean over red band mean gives 0.83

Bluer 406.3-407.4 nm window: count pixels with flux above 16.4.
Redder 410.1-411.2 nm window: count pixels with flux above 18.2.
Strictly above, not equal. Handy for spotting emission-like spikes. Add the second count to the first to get 4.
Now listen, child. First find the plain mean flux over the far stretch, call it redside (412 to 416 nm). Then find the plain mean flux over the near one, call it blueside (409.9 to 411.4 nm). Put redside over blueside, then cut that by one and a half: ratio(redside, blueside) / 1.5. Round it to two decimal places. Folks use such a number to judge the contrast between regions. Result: 0.62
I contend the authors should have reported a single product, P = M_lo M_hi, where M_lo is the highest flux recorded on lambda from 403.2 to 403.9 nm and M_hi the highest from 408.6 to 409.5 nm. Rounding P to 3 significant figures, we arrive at 363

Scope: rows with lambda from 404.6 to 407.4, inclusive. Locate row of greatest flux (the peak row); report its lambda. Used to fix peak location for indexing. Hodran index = 404.925 nm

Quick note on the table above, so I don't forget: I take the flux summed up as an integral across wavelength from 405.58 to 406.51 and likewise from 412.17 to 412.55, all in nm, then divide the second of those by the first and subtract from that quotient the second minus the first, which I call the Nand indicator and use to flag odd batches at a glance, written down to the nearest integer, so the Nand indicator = 9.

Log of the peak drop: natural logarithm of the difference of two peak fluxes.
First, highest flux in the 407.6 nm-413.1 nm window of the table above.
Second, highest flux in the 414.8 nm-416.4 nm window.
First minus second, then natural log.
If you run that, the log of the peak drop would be 3.2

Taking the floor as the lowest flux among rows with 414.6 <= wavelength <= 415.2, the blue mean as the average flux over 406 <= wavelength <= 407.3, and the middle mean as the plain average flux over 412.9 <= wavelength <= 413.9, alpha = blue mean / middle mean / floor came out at 0.055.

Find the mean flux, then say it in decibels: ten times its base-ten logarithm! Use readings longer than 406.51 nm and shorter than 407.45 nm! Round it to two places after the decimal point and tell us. 12.08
